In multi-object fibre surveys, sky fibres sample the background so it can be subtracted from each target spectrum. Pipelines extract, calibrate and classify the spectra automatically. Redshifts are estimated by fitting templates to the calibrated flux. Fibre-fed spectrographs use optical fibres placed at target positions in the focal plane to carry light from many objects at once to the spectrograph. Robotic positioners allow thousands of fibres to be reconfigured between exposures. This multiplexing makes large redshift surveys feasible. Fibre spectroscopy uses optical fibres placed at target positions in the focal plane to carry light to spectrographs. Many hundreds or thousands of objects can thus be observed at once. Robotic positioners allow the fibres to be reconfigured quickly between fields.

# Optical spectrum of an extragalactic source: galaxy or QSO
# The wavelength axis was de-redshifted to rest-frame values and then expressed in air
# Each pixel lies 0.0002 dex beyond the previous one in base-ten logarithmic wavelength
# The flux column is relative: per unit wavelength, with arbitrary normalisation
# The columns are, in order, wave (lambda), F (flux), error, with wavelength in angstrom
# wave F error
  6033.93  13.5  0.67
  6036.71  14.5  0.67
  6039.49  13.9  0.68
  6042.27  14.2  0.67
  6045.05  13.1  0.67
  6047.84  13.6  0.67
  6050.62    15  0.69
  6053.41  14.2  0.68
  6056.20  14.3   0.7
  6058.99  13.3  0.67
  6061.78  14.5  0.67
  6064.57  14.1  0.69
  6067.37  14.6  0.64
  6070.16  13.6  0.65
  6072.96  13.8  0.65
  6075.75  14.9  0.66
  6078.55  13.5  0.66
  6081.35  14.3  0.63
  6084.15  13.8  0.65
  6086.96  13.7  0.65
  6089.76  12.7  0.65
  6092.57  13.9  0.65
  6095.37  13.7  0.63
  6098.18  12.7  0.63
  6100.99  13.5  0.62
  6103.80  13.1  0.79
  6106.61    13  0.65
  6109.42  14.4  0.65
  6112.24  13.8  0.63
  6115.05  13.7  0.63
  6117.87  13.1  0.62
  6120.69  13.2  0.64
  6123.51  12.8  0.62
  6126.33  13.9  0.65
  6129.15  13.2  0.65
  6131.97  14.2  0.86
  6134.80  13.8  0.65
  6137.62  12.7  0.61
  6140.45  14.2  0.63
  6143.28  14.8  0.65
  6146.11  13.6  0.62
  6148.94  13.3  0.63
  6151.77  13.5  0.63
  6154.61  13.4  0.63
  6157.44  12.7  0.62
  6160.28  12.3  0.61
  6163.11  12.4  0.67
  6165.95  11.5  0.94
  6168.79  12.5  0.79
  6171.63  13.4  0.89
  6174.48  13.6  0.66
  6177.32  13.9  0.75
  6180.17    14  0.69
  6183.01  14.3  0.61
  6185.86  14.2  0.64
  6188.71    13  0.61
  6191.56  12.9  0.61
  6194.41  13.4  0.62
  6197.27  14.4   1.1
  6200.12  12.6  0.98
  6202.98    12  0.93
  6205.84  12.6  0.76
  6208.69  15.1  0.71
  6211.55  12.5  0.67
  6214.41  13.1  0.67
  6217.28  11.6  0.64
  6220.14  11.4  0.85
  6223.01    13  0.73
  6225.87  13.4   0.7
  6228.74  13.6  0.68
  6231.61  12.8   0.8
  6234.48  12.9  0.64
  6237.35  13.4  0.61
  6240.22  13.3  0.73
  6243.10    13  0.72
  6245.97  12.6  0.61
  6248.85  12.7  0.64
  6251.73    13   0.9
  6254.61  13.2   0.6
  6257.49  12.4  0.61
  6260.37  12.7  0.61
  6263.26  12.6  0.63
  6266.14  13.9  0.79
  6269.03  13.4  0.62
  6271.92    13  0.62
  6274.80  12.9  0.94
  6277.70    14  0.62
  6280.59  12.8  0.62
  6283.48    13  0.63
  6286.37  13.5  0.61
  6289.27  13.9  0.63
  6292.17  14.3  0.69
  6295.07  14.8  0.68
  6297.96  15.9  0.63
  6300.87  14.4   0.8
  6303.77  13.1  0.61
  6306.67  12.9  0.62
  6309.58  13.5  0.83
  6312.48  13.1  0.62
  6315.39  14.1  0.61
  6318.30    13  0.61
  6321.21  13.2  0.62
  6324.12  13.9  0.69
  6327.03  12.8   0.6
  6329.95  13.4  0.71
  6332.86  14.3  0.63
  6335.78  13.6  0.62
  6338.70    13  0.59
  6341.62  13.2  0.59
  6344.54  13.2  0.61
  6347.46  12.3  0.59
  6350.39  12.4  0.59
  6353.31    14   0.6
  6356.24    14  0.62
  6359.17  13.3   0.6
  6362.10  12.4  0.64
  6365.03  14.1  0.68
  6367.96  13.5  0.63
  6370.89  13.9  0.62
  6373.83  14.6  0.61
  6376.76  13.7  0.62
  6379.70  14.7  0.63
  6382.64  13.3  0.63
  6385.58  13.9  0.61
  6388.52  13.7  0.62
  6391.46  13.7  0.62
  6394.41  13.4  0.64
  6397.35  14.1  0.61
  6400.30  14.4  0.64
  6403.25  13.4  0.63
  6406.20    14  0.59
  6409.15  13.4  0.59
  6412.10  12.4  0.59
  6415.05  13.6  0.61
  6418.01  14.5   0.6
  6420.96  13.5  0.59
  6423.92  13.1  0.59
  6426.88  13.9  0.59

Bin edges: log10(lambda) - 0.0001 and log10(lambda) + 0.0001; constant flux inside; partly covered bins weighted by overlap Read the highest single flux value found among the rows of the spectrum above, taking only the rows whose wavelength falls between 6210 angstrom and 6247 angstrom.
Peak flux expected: 13.6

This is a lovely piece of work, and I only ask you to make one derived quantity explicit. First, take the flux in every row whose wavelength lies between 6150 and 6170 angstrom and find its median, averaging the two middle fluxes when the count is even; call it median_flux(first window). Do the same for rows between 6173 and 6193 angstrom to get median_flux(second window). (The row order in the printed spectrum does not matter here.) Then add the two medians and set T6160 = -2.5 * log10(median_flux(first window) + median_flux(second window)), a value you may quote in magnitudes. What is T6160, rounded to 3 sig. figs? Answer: -3.55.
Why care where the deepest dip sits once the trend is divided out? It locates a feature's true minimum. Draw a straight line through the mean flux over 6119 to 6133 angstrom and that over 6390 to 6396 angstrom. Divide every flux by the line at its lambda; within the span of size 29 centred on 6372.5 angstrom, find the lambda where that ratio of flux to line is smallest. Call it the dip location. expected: 6362.10 angstrom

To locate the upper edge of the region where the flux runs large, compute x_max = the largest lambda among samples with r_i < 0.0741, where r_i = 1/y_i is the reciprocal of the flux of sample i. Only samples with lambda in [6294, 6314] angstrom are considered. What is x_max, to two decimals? 6309.58 angstrom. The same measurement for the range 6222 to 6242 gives 6228.74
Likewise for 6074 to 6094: 6092.57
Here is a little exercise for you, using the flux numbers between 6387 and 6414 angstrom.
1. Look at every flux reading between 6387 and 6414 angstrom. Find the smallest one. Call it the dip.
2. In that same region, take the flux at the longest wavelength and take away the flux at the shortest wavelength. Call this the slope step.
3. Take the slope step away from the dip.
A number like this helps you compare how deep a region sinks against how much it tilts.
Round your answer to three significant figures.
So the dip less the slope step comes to 13.7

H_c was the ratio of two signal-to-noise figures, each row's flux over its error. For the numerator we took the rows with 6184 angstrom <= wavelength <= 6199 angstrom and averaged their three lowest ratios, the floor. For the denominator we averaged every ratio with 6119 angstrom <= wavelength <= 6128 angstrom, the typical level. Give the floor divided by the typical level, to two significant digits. 0.89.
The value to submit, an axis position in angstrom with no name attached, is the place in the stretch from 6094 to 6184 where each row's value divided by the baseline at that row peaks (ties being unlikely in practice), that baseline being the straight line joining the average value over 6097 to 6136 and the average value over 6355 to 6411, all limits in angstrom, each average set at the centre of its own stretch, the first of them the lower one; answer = 6143.28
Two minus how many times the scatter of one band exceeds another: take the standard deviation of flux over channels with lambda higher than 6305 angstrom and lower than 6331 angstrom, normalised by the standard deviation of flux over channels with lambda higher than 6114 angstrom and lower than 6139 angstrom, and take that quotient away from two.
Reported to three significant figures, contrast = 1.14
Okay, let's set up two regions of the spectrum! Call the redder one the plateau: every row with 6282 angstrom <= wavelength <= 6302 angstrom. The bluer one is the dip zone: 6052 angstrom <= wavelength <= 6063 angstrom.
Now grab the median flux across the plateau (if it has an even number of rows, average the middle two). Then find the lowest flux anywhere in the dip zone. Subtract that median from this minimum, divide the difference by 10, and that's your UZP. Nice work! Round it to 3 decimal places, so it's -0.100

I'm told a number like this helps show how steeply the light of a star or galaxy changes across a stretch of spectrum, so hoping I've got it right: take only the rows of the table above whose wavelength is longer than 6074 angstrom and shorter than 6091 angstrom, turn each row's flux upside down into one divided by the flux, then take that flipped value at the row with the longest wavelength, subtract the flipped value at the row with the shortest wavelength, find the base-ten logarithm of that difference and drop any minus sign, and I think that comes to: 1.93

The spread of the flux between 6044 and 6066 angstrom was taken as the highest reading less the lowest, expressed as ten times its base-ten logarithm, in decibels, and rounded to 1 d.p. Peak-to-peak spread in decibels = 2.8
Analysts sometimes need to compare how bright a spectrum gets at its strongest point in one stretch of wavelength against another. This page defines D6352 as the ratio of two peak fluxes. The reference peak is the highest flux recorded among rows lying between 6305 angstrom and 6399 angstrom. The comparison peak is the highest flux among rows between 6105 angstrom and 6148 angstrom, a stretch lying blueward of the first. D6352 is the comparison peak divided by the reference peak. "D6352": 1.01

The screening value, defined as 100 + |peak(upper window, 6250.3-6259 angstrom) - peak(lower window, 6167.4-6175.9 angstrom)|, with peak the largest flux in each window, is 100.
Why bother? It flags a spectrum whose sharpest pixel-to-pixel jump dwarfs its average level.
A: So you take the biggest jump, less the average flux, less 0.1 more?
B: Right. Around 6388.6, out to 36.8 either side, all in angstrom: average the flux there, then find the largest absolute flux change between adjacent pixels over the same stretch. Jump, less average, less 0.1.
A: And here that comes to -12.1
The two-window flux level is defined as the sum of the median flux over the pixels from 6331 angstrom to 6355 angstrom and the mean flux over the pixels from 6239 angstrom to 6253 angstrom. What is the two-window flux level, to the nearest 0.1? 26.1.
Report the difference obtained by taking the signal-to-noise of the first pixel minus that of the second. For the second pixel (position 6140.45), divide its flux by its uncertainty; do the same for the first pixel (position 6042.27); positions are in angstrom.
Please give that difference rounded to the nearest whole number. -1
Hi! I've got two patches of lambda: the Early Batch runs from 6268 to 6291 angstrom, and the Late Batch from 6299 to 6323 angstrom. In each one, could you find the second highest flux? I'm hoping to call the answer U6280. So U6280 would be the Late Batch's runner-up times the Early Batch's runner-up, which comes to 196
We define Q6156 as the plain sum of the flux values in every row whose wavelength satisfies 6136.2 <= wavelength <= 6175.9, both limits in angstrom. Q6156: 184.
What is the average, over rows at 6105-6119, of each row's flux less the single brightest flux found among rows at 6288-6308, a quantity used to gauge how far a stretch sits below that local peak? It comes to -2.30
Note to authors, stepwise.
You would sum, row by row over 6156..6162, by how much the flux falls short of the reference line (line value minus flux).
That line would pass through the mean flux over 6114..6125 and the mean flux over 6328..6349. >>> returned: 1.4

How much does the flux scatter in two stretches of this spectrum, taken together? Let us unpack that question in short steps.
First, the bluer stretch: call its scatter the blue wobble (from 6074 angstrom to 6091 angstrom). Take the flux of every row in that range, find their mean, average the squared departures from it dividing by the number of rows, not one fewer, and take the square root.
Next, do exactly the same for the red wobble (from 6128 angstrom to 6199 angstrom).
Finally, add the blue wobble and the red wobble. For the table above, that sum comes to 1.44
